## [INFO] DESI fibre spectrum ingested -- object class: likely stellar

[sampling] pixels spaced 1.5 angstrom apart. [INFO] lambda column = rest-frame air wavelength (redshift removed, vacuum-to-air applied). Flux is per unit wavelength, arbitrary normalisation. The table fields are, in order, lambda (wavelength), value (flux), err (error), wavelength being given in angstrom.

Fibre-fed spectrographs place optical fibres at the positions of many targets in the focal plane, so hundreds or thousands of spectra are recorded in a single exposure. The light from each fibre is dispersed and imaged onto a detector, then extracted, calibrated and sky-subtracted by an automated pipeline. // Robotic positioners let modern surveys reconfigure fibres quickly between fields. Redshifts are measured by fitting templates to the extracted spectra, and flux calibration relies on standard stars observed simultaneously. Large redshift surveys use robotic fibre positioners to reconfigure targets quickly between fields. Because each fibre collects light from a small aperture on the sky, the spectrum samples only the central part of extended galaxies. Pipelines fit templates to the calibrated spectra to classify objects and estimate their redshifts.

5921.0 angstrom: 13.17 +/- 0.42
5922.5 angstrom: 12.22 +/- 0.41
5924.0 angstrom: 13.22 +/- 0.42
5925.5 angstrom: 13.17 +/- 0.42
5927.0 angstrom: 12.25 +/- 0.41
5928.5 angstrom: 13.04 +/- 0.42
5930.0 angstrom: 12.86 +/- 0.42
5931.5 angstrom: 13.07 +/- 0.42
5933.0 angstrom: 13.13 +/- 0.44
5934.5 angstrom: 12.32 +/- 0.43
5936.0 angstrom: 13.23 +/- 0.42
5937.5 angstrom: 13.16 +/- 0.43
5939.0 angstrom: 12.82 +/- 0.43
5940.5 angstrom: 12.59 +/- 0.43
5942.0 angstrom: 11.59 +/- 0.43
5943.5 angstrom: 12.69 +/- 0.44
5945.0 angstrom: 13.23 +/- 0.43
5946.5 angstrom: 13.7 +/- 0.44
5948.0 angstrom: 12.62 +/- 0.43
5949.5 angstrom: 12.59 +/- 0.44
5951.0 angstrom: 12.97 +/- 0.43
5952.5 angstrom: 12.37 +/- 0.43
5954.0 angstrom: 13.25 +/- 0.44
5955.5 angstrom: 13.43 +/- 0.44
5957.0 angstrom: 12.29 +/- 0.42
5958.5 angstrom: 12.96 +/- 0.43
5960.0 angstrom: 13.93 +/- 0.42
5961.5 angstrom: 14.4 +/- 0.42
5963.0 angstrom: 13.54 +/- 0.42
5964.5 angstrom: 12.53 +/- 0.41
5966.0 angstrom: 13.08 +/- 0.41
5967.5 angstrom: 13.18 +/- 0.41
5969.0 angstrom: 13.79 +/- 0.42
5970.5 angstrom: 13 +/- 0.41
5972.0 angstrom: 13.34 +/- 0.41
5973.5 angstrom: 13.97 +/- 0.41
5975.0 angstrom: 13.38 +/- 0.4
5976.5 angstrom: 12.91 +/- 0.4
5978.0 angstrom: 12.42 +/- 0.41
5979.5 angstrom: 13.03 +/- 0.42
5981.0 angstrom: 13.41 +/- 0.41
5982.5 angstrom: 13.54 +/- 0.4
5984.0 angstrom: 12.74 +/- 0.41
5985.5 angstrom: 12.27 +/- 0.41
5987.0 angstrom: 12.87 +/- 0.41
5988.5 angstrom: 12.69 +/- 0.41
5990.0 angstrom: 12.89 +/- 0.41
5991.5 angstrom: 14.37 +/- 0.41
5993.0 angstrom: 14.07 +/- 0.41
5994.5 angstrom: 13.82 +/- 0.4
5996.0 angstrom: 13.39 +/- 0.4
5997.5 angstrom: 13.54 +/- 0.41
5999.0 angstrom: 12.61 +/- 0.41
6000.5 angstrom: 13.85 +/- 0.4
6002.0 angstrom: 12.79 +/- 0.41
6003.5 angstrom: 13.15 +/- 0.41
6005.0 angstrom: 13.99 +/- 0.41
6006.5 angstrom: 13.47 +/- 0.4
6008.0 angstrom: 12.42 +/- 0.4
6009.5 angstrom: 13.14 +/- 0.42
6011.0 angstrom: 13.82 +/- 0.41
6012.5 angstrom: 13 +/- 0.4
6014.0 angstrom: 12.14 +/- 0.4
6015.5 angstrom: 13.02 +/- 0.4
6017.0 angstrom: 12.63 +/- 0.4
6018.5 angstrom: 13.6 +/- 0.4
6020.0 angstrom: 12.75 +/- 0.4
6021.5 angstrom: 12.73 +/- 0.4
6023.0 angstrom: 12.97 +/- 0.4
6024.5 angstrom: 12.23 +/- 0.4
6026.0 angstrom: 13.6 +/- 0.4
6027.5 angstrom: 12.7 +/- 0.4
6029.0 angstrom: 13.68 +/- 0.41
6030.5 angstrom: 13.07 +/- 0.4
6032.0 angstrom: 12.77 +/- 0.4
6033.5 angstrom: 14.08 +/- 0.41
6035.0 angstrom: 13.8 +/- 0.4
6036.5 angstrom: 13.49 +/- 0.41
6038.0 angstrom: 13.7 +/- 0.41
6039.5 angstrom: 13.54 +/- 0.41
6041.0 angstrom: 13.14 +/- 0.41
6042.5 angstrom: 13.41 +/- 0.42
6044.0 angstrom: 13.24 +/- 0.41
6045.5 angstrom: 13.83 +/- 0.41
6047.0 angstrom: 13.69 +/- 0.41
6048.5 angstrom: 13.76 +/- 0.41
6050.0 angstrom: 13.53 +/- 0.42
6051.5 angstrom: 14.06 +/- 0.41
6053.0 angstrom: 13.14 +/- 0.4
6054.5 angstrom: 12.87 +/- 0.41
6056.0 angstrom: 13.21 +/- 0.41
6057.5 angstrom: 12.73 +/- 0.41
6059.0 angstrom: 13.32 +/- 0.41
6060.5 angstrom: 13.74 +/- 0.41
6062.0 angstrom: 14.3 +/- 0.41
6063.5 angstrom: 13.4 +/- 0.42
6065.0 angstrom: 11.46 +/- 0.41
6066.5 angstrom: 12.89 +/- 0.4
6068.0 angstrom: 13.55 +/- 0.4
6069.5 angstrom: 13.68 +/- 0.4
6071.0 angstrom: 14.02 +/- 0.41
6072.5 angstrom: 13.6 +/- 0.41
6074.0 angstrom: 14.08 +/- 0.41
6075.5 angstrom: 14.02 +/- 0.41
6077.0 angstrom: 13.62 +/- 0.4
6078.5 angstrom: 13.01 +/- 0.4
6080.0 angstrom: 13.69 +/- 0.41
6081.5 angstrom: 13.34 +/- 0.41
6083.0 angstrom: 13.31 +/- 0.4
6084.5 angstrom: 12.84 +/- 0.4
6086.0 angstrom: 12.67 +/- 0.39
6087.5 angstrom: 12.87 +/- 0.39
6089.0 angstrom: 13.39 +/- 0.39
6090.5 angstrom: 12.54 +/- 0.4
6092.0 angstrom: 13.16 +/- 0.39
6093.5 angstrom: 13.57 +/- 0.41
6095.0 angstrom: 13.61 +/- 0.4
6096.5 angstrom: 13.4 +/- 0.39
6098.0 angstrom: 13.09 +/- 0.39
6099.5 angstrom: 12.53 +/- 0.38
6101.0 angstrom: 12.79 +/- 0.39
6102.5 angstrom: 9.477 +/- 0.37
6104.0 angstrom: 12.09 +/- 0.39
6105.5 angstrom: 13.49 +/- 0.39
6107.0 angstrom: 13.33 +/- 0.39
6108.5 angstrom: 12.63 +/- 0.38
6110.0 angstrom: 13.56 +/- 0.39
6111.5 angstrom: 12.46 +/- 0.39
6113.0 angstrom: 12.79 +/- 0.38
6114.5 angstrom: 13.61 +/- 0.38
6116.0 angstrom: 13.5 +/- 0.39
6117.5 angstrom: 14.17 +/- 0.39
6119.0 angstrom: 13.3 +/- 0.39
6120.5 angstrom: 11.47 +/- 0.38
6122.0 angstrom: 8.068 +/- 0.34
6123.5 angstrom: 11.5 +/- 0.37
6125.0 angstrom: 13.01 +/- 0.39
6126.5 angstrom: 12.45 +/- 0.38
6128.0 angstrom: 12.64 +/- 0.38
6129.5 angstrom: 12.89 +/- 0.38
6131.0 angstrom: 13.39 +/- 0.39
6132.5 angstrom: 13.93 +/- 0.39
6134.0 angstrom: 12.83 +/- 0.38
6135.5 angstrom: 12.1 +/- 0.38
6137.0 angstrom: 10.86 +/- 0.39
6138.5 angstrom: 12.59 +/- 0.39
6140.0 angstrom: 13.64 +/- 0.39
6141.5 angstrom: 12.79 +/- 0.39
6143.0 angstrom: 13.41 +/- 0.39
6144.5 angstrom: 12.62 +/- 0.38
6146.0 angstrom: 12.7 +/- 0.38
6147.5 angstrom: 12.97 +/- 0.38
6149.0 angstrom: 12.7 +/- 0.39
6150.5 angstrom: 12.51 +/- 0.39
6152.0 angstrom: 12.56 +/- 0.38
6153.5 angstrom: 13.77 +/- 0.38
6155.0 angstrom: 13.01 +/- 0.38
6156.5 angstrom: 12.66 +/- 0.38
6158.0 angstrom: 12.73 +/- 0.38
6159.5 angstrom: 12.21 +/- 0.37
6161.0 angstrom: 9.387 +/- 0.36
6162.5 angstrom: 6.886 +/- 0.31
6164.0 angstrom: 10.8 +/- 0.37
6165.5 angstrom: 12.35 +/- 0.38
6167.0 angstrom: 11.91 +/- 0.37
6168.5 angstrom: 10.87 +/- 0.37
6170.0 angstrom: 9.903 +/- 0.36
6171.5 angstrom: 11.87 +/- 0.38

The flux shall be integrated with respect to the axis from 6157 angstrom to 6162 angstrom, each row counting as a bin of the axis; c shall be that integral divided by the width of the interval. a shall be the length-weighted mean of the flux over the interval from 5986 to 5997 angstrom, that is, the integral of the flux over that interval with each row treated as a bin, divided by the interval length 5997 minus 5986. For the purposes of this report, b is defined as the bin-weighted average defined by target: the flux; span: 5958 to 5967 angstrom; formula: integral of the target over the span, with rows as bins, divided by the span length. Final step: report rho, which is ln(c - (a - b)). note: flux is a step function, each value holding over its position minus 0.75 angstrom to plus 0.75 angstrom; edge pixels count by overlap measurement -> 2.42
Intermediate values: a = 13.4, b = 13.4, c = 11.3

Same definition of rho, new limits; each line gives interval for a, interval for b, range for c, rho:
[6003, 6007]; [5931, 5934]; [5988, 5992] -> 2.55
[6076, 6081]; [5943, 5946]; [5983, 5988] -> 2.51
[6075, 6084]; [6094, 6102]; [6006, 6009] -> 2.52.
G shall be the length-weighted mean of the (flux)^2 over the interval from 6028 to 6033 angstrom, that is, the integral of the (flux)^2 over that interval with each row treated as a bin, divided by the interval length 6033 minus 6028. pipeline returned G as 174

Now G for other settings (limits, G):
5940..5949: 163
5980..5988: 168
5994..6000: 178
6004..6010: 176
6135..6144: 159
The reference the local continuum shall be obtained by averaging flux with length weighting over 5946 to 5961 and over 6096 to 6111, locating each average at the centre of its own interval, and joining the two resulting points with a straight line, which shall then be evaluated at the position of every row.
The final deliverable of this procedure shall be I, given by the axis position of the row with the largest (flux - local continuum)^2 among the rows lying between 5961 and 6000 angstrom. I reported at 5991.5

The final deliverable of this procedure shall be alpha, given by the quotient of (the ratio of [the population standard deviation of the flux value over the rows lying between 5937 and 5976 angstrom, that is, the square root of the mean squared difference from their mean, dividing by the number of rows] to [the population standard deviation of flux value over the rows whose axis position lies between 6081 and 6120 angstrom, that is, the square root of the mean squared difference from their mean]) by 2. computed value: 0.36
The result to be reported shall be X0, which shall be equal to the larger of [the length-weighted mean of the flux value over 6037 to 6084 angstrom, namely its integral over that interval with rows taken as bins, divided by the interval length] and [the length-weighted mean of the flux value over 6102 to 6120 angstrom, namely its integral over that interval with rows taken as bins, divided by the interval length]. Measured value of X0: 13.4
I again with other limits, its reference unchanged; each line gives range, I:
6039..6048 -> 6045.5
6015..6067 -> 6062.0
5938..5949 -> 5942.0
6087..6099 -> 6095.0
